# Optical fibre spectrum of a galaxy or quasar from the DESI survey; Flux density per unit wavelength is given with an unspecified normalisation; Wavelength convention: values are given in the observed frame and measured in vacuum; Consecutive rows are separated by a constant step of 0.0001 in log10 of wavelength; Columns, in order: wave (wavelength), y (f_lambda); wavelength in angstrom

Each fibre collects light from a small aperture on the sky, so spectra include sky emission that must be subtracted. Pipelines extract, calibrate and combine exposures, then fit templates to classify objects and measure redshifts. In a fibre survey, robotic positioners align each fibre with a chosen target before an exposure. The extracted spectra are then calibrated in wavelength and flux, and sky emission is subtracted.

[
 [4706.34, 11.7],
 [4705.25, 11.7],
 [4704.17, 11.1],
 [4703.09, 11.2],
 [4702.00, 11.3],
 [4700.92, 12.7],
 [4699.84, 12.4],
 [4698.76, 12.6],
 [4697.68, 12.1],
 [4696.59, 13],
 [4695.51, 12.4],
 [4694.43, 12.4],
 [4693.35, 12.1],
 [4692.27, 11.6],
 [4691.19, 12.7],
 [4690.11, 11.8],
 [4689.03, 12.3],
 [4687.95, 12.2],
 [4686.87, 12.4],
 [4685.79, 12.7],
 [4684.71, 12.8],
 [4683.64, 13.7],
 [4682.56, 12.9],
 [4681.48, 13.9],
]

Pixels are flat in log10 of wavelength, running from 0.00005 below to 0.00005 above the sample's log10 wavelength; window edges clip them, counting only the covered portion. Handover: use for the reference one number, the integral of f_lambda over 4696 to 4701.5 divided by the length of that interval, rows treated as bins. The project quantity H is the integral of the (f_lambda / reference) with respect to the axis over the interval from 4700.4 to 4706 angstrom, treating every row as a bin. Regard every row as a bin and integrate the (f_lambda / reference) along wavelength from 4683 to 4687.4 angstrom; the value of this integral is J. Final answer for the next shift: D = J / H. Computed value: 0.9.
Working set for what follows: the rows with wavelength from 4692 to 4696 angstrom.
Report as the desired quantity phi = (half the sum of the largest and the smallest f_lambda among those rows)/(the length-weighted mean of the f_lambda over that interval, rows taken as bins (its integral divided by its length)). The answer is 0.99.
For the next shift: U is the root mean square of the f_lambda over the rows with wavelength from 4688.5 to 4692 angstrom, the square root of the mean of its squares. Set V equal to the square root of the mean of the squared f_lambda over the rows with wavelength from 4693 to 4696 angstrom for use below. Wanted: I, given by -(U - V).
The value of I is 0.0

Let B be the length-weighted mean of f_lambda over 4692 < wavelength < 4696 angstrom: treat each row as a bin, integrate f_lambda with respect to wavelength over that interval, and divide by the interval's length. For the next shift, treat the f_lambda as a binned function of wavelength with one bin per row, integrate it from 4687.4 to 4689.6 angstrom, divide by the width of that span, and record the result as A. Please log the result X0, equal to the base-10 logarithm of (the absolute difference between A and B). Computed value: -1.14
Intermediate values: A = 12.2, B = 12.2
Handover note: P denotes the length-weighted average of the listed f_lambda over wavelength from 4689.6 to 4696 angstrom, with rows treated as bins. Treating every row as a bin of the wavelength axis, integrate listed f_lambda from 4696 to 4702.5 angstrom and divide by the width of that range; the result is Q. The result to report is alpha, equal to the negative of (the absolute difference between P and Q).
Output -0.2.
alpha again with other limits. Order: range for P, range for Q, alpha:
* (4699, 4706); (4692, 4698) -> -0.5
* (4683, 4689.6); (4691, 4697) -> -0.3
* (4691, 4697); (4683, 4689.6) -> -0.3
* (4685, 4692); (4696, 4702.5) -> 0.0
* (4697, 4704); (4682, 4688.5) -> -0.8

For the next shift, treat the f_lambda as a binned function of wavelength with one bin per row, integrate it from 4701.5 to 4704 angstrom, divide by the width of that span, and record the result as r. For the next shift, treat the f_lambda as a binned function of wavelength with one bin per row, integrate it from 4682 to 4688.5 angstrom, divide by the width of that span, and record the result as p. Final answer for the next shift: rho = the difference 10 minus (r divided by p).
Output 9.12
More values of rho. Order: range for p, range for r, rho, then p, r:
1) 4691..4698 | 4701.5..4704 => 9.09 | 12.3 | 11.2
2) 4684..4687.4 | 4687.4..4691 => 9.04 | 12.7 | 12.2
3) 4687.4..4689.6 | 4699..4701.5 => 8.97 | 12.2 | 12.6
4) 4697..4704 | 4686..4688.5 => 8.97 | 12.0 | 12.3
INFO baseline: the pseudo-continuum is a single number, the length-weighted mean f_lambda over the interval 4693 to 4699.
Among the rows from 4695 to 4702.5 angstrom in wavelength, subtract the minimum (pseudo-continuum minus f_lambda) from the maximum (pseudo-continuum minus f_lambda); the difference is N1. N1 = 1.7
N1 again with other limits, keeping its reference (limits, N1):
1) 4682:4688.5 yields 1.5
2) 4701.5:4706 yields 0.6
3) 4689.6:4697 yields 1.4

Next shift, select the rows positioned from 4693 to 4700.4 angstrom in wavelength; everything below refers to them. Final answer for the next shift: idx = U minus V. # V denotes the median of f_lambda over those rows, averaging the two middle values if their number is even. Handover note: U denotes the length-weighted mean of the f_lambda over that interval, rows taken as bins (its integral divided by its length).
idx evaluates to 0.04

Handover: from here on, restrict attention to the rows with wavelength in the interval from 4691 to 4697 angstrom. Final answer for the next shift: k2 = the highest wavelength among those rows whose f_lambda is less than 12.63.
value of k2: 4695.51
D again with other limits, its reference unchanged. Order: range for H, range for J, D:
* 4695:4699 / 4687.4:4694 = 1.6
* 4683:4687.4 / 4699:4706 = 1.4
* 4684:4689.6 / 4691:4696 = 0.9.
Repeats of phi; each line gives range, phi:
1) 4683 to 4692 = 1.02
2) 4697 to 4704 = 0.99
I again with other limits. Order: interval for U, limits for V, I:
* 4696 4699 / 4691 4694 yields -0.4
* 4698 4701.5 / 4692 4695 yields -0.5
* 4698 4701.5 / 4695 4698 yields -0.1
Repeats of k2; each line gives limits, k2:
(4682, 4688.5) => 4687.95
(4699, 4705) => 4704.17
